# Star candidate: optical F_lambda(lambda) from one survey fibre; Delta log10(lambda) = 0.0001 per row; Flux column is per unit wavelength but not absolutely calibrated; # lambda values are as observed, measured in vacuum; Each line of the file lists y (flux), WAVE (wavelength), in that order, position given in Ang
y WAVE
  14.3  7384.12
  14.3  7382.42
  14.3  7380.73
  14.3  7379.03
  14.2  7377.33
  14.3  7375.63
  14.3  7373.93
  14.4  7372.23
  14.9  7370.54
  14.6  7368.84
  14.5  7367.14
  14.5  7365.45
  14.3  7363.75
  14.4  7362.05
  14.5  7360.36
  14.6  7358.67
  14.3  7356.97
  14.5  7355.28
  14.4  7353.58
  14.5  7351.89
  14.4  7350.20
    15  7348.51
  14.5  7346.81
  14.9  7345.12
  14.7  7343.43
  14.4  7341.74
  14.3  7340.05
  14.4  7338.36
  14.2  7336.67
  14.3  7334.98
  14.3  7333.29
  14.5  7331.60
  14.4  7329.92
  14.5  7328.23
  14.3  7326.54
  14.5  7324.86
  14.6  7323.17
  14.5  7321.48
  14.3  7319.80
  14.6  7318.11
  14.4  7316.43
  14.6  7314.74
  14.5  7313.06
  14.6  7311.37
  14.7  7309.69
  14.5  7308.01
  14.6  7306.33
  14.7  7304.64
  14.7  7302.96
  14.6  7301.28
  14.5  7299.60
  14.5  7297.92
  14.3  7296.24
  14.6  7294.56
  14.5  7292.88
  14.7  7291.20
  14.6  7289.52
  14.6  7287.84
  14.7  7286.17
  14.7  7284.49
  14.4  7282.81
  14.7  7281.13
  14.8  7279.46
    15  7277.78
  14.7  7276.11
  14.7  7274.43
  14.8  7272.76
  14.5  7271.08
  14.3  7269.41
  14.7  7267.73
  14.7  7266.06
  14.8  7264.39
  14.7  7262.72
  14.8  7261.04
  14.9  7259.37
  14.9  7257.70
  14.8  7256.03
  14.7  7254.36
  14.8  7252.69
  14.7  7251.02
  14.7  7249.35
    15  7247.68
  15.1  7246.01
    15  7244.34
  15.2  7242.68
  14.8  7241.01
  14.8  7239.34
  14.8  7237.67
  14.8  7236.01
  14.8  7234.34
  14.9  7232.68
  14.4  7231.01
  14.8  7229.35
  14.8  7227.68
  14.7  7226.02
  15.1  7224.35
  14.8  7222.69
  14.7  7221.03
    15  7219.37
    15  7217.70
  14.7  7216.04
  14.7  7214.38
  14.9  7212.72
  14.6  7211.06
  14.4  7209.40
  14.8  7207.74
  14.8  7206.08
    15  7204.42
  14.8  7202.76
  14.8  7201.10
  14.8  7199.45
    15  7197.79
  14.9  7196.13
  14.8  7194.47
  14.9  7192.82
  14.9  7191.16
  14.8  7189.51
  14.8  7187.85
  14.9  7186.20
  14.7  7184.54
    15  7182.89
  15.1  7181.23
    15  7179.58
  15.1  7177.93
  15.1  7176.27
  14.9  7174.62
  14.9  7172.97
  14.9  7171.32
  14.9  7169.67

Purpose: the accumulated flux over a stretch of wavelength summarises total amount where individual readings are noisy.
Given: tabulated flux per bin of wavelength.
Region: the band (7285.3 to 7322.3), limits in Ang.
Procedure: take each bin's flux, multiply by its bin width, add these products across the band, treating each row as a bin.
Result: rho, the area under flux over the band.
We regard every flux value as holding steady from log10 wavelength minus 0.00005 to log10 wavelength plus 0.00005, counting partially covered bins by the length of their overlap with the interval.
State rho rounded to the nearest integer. 539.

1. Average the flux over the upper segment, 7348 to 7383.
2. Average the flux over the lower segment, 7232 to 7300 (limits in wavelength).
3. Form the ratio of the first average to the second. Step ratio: 0.98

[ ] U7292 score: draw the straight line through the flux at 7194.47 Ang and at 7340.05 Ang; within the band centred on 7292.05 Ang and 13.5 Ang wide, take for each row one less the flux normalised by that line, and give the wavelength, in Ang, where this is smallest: 7291.20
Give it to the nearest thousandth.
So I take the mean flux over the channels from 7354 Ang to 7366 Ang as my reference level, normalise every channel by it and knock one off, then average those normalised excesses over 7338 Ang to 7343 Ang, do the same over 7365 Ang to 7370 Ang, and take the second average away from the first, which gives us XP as -0.012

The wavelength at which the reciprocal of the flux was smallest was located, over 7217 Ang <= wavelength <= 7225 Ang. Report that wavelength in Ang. 7224.35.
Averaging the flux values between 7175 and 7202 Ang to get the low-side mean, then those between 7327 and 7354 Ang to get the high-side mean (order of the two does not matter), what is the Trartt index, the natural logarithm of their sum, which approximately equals 3.38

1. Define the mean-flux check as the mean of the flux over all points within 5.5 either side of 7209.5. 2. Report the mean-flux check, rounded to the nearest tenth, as 14.7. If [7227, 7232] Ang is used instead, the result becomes 14.7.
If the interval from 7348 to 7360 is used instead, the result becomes 14.5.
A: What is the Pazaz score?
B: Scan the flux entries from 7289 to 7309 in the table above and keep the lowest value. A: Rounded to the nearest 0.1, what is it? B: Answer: 14.3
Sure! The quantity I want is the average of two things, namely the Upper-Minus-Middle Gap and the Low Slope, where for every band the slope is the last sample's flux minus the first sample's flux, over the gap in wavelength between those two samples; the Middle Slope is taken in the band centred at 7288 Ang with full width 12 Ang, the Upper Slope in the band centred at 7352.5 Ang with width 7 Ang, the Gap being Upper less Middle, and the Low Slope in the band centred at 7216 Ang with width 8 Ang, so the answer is 0.01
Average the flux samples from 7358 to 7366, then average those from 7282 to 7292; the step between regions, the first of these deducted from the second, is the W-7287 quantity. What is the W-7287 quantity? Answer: 0.16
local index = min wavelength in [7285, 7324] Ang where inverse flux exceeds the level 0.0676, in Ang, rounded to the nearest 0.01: 7286.17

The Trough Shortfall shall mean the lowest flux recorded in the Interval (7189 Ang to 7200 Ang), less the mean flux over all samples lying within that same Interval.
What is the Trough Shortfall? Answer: -0.07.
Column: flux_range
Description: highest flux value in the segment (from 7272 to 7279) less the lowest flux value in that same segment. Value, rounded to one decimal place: 0.3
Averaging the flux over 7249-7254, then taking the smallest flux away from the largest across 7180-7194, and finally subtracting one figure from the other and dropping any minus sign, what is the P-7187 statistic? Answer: 14.33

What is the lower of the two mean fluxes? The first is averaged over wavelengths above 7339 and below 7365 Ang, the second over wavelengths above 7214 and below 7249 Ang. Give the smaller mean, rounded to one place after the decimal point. 14.5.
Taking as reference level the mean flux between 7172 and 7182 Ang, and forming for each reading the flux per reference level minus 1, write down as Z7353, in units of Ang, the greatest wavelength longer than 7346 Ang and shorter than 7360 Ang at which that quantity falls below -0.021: 7358.67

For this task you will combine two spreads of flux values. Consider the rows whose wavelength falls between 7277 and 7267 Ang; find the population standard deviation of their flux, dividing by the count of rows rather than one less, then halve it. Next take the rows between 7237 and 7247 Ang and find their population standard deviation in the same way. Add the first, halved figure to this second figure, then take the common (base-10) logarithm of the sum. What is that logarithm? -0.61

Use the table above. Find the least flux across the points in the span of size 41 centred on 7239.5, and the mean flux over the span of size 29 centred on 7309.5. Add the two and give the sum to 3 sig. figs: 28.9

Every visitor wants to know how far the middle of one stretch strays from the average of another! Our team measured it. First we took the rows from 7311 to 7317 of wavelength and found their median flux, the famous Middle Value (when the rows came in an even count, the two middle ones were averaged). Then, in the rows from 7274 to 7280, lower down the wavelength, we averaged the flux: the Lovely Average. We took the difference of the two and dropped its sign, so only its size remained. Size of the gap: 0.25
